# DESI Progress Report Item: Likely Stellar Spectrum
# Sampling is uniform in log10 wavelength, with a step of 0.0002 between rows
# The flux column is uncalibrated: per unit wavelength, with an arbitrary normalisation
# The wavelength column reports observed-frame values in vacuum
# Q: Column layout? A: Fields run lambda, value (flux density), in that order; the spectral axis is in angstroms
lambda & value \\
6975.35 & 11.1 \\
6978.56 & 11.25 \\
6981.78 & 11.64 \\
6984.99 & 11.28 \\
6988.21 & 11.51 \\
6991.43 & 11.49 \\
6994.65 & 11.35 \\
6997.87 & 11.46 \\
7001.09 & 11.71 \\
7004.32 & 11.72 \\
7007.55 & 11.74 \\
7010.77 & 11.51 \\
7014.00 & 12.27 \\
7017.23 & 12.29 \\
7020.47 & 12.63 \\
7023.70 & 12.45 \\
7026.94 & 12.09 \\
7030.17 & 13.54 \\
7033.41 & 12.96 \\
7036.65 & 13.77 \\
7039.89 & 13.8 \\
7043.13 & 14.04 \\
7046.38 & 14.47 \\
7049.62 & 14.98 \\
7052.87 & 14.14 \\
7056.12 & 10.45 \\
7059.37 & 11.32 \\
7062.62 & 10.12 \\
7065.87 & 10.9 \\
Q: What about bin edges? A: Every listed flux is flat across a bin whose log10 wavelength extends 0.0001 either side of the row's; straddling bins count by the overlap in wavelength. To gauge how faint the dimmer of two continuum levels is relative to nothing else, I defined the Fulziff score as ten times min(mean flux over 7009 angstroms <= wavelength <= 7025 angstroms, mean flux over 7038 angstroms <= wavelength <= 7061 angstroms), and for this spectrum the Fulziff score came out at 122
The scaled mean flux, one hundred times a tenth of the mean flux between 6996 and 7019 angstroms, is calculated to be 118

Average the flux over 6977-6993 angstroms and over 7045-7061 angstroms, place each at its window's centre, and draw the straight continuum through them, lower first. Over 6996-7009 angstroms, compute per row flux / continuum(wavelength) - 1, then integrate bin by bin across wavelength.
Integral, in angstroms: -0.2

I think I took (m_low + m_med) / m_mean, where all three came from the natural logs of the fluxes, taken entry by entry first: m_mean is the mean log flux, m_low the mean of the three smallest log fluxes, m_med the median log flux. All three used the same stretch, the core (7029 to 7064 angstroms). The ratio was 1.95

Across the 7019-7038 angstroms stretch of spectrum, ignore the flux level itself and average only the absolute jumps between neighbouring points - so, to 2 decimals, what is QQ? 0.68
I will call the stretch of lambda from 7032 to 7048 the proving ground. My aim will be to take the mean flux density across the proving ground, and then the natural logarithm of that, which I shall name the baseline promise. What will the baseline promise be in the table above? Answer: 2.63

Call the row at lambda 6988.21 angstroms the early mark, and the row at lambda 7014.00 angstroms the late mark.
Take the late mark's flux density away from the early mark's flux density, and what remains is -1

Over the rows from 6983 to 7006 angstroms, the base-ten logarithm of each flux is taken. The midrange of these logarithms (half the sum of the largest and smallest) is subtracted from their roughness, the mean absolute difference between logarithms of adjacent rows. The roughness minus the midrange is -1.06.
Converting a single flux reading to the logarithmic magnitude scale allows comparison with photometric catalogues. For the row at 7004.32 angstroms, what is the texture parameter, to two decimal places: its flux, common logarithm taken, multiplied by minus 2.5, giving -2.67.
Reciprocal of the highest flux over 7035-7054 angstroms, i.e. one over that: 0.067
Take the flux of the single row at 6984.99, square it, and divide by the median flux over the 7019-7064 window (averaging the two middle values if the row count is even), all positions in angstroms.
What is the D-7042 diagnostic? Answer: 9.60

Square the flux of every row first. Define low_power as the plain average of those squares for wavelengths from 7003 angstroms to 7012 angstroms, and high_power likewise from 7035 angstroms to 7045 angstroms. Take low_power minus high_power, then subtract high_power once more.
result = -249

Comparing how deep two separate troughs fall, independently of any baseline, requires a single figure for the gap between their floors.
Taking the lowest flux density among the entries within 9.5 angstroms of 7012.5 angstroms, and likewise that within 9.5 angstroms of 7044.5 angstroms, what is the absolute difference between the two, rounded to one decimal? 2.3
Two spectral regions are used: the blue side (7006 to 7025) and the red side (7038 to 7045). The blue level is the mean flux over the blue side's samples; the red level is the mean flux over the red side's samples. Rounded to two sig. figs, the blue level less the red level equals -1.8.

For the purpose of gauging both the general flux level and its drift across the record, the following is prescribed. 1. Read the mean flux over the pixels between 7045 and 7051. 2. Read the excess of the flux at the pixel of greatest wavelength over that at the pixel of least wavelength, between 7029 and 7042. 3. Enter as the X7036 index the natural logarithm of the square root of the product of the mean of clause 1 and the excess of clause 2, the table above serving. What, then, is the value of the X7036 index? 0.67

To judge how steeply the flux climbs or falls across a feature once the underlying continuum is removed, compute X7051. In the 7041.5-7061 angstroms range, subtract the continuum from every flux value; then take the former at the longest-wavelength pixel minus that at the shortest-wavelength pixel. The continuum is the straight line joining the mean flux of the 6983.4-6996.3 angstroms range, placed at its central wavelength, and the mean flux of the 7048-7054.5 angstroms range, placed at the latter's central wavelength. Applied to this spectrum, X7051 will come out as -3.6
